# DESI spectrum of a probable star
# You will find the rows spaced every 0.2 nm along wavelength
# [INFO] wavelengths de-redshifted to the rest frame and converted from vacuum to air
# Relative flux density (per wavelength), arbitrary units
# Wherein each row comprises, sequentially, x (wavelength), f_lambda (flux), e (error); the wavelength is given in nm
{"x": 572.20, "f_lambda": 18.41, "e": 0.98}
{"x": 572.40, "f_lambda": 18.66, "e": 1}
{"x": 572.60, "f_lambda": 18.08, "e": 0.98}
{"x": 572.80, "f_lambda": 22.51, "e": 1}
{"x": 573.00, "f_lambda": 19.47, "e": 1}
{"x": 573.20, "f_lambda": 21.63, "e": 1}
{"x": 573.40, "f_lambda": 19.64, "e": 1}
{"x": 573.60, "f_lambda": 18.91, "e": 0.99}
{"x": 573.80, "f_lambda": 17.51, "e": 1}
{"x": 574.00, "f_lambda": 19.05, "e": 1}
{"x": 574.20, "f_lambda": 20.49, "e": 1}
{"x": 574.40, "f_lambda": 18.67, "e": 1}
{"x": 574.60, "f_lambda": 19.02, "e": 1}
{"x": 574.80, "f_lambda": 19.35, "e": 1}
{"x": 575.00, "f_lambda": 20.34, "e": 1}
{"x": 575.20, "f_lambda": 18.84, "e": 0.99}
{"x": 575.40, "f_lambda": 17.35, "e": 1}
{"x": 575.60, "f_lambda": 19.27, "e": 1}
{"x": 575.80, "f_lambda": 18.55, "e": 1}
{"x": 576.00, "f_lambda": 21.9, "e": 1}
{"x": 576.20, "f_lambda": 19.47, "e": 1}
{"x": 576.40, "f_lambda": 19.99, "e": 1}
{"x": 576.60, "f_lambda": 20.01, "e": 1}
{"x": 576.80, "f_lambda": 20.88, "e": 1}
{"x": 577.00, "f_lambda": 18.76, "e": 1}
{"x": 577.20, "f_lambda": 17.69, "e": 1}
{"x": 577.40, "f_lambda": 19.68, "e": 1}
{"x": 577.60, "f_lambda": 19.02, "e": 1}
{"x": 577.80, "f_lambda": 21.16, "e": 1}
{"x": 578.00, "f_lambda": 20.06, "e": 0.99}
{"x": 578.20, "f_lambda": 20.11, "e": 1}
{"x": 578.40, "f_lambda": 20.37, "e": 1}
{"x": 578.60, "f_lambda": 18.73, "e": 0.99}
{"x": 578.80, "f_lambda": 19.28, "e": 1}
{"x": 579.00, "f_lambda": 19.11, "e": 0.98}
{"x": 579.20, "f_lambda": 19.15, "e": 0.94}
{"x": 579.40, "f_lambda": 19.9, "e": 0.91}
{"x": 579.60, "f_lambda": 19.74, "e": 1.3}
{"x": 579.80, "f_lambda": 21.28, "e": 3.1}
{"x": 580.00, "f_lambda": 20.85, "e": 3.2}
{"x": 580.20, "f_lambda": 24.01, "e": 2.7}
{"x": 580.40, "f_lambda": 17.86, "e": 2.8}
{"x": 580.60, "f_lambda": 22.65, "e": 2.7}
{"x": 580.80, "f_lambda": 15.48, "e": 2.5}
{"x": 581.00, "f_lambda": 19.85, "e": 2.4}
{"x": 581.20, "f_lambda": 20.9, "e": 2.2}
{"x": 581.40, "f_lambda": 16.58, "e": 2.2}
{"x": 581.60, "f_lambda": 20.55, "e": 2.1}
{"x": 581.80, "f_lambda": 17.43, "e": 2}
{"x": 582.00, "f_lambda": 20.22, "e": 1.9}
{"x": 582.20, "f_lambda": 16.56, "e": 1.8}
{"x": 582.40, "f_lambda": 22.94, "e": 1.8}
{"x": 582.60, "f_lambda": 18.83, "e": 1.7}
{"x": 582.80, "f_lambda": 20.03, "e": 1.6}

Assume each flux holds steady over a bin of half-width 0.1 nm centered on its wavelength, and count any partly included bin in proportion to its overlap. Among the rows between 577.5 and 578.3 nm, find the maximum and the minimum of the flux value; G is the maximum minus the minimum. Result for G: 2.1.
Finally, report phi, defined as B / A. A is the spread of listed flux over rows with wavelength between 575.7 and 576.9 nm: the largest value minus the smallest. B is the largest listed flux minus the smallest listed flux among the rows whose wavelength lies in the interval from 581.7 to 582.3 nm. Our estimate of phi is 1.1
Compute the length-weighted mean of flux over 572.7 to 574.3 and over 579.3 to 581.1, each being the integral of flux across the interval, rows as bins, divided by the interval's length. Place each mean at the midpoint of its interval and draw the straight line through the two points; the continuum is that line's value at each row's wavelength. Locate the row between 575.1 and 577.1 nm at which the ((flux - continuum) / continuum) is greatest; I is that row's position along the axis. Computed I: 576.00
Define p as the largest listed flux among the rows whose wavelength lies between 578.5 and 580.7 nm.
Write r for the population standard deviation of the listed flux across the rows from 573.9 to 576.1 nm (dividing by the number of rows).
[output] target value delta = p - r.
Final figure 22.9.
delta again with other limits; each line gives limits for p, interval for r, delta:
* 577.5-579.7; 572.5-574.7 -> 19.7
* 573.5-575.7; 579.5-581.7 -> 18.1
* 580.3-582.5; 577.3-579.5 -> 22.3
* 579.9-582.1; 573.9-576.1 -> 22.9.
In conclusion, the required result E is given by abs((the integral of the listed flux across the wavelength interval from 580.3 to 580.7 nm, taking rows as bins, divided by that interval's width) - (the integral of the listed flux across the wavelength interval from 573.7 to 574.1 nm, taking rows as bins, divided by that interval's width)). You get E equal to 2.0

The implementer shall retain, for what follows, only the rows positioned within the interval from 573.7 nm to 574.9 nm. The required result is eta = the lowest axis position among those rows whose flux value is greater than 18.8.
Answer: 574.00 nm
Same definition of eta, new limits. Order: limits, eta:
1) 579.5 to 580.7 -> 579.60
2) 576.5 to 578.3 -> 576.60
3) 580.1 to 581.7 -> 580.20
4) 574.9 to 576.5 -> 575.00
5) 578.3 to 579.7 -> 578.40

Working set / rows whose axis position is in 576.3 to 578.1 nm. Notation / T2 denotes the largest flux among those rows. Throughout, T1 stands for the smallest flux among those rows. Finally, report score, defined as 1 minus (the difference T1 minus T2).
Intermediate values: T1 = 17.69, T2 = 21.16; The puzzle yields 4.47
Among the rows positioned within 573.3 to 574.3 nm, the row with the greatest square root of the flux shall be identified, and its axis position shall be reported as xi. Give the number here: 574.20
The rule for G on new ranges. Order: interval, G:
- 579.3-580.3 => 4.3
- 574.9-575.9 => 3.0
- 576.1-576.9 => 1.4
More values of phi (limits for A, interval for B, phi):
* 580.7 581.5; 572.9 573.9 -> 0.8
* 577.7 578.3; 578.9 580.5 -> 5.6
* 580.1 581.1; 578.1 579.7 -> 0.2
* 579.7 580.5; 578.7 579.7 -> 0.1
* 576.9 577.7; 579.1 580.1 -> 1.1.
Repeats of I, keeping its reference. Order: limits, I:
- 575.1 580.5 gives 580.20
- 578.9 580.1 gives 579.80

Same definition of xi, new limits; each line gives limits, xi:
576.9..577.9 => 577.80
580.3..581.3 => 580.60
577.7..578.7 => 577.80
